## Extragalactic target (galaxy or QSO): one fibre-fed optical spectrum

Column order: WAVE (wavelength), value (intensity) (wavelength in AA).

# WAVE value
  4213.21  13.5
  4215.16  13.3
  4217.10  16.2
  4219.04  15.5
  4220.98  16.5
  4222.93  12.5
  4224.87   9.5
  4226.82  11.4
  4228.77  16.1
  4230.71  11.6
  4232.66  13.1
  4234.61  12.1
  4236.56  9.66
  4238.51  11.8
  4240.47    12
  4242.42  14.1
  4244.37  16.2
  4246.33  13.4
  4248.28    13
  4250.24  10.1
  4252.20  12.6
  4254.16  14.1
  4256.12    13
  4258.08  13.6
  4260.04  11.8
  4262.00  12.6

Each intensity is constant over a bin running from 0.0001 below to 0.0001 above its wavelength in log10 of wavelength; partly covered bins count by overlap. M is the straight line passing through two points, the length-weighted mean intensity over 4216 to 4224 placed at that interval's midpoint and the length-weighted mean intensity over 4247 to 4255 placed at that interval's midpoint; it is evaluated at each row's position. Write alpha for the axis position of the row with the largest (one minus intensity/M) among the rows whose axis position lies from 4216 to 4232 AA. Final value 4224.87 AA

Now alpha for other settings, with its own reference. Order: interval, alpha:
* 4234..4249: 4236.56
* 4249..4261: 4250.24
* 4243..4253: 4250.24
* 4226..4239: 4236.56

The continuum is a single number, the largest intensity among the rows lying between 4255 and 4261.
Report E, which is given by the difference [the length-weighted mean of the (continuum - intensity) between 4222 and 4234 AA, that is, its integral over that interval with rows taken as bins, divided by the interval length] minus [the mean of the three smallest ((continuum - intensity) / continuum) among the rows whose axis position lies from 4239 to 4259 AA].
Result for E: 1.3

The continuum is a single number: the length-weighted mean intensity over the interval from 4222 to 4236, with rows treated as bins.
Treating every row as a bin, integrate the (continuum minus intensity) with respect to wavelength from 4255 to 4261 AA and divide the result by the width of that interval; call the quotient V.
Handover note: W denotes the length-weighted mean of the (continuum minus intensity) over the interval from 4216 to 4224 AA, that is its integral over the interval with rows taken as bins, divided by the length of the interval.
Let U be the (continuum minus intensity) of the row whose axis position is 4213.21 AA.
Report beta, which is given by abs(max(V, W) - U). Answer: 0.7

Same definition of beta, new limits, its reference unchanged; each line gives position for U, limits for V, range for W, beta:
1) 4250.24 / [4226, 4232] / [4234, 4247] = 2.7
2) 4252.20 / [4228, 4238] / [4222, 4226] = 1.6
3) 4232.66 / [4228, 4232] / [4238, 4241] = 1.2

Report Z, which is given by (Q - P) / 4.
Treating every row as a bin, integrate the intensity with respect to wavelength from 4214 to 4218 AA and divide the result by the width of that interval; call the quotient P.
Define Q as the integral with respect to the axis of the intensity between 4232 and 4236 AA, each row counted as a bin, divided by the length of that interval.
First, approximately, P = 14.6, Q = 12.3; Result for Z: -0.60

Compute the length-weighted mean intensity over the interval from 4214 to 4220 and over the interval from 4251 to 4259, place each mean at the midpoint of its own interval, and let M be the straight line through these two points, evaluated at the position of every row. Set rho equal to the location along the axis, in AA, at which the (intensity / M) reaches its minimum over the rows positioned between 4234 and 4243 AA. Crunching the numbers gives 4236.56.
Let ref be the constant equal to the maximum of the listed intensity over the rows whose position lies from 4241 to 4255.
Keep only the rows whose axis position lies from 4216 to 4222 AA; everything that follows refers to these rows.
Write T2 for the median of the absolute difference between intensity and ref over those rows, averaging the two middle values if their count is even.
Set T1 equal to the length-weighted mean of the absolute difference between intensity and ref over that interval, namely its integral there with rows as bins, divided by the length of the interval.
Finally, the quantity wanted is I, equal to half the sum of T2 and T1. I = 0.4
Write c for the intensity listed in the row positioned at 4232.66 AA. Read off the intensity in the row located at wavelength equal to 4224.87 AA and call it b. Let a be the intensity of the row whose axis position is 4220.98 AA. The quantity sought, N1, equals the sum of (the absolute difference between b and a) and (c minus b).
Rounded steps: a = 16.5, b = 9.5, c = 13.1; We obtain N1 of 11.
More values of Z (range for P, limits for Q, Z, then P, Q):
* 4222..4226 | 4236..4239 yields -0.07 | 11.0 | 10.7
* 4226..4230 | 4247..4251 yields -0.48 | 13.7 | 11.8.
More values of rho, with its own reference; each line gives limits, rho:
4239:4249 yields 4240.47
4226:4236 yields 4226.82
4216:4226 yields 4224.87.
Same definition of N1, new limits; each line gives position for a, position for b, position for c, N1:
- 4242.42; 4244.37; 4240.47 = -2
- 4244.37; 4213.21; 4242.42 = 3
